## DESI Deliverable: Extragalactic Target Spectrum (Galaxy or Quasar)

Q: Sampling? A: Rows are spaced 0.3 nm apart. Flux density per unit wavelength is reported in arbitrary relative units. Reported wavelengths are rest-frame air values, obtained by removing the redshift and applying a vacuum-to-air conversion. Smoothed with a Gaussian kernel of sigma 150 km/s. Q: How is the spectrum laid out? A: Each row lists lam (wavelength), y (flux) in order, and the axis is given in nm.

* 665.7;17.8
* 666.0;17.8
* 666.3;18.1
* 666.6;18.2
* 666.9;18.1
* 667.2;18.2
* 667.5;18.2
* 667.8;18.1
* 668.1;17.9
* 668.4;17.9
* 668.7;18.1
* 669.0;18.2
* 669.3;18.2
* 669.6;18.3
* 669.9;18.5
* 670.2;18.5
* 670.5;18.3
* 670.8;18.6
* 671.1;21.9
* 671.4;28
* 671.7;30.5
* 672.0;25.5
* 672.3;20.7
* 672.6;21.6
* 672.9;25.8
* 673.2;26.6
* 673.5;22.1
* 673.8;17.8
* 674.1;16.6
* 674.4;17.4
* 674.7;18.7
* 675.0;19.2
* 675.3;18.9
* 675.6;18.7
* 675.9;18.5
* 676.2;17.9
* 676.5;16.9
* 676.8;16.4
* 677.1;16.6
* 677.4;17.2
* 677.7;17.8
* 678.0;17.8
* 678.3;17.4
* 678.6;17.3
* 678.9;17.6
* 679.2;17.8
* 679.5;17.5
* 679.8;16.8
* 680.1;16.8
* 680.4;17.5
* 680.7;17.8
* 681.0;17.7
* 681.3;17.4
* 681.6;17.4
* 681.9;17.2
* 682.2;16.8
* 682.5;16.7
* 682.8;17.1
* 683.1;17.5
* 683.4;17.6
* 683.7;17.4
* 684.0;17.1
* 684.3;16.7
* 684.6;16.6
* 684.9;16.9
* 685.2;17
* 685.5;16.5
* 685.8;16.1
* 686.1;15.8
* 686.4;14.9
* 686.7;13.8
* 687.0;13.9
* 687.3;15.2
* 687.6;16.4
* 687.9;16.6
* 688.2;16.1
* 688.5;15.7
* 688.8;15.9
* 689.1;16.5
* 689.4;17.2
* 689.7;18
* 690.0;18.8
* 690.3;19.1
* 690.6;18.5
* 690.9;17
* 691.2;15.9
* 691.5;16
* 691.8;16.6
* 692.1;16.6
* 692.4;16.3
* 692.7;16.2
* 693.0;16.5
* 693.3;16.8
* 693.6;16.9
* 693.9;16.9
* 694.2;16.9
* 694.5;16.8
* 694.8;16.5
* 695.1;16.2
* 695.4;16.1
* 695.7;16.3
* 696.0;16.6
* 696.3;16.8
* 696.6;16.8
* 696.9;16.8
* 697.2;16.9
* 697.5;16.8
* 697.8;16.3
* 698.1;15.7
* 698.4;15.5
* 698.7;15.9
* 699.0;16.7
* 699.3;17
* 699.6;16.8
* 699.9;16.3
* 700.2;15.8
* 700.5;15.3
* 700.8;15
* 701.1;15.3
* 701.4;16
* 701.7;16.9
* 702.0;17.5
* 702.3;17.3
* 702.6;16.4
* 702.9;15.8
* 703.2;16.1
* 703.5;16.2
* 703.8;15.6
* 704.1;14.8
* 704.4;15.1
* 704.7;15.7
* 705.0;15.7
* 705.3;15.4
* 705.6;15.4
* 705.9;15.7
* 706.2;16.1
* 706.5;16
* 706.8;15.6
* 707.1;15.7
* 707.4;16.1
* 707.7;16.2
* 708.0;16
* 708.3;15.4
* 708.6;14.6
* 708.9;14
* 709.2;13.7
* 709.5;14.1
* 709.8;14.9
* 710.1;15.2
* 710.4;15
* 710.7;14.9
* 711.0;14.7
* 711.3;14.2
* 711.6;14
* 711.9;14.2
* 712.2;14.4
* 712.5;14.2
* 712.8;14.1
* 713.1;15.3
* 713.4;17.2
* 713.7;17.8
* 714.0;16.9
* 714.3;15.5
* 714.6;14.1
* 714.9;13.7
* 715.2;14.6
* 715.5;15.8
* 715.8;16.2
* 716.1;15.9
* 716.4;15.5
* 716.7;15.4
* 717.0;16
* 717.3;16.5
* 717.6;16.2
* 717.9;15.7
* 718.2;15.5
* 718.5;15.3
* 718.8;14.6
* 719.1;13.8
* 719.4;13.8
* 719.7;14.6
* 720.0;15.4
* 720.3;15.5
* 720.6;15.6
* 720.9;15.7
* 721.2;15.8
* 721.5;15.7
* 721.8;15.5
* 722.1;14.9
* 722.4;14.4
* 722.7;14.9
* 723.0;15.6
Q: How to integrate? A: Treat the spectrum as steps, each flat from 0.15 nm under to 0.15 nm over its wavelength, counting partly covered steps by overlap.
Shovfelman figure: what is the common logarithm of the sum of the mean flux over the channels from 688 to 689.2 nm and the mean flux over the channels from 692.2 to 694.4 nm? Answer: 1.51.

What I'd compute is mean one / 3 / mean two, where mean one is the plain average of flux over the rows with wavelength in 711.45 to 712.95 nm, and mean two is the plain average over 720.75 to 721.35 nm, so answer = 0.300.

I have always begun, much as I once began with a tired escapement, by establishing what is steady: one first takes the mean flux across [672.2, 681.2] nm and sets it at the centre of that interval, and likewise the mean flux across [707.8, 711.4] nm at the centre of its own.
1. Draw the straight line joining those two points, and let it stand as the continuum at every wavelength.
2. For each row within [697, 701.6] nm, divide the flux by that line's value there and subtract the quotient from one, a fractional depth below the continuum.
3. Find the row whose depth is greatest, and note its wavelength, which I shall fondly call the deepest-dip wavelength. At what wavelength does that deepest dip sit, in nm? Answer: 700.8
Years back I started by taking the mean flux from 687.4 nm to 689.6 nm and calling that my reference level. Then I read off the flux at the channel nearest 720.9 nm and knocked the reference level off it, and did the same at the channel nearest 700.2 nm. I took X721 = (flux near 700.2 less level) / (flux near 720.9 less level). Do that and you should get 0.8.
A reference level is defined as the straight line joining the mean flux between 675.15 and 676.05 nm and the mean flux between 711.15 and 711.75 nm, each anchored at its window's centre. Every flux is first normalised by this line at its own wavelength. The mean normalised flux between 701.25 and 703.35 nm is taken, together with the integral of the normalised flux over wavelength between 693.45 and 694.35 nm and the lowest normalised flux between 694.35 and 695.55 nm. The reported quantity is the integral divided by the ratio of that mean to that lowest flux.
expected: 0.85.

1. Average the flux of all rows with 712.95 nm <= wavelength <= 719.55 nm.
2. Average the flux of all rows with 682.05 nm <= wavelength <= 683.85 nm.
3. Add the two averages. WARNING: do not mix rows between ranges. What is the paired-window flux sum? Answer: 32.7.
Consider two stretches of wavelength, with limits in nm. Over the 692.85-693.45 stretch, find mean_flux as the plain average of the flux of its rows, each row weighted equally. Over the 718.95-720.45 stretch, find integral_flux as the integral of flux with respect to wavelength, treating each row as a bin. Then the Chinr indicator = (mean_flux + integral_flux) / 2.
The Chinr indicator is 19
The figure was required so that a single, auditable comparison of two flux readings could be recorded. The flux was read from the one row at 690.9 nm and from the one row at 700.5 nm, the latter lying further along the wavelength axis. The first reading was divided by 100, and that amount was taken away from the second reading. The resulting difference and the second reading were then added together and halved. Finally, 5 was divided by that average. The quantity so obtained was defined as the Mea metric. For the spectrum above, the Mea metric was 0.329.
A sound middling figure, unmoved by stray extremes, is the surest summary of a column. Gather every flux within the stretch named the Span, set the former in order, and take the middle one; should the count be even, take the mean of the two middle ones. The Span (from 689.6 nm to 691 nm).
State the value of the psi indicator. 18.5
